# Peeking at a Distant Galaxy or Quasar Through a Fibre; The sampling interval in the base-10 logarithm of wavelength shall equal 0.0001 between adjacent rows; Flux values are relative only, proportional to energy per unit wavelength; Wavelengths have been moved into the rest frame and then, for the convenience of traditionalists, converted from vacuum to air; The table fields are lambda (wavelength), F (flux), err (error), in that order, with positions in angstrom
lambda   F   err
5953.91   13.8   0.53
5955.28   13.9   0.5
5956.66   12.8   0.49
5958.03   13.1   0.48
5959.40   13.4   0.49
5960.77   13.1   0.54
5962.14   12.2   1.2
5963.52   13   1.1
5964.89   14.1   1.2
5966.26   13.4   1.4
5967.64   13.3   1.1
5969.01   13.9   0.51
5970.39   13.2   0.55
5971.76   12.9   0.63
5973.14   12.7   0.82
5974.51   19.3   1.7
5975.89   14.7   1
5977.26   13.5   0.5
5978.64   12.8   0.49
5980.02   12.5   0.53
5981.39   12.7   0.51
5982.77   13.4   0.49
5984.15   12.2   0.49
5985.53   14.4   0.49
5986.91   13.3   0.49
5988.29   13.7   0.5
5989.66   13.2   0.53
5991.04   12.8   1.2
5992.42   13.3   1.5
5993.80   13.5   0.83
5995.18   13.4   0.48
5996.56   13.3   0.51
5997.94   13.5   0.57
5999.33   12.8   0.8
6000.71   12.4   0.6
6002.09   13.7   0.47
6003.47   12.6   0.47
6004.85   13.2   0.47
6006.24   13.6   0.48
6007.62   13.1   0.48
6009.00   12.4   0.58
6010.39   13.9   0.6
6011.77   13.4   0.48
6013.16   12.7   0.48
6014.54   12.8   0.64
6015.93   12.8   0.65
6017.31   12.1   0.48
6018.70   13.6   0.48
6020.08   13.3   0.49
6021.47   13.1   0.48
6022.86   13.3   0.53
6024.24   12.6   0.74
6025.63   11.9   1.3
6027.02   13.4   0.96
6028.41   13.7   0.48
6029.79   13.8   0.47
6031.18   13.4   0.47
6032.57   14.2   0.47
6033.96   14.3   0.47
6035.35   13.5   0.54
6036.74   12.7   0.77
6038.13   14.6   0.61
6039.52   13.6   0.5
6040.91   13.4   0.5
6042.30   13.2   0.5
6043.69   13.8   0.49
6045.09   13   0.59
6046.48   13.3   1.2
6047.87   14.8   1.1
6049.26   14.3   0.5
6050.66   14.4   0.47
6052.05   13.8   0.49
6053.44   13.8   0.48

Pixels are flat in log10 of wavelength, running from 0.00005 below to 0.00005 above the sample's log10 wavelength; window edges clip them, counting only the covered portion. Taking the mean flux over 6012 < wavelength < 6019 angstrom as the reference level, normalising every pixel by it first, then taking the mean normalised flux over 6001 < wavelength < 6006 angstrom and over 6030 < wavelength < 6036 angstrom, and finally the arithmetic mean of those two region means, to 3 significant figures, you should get 1.06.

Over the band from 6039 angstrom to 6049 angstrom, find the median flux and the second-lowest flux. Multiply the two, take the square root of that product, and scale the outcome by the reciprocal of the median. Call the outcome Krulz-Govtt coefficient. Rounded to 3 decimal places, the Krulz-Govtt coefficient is 0.993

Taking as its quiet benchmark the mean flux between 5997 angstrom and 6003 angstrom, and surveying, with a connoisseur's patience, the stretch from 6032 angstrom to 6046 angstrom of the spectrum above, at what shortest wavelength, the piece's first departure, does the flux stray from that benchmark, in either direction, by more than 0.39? 6032.57 angstrom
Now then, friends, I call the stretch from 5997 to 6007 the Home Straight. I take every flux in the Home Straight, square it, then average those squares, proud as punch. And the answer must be 172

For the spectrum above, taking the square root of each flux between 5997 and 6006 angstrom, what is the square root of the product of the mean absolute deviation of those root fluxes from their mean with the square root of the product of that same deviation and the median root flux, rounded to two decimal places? 0.17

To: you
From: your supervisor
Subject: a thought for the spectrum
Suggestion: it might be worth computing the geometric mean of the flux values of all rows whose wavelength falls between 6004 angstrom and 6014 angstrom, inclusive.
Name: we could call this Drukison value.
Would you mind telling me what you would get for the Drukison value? 13.2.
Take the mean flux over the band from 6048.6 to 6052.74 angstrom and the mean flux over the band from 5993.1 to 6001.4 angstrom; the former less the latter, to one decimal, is 1.0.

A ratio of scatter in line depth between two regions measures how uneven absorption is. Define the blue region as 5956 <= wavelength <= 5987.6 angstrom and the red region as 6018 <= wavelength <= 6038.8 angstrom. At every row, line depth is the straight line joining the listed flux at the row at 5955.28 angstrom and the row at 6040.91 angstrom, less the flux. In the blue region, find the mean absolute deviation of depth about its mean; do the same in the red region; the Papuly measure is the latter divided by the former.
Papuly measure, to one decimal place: 0.6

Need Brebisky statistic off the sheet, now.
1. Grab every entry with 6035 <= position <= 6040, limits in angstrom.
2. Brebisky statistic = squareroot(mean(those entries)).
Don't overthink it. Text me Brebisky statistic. 3.69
